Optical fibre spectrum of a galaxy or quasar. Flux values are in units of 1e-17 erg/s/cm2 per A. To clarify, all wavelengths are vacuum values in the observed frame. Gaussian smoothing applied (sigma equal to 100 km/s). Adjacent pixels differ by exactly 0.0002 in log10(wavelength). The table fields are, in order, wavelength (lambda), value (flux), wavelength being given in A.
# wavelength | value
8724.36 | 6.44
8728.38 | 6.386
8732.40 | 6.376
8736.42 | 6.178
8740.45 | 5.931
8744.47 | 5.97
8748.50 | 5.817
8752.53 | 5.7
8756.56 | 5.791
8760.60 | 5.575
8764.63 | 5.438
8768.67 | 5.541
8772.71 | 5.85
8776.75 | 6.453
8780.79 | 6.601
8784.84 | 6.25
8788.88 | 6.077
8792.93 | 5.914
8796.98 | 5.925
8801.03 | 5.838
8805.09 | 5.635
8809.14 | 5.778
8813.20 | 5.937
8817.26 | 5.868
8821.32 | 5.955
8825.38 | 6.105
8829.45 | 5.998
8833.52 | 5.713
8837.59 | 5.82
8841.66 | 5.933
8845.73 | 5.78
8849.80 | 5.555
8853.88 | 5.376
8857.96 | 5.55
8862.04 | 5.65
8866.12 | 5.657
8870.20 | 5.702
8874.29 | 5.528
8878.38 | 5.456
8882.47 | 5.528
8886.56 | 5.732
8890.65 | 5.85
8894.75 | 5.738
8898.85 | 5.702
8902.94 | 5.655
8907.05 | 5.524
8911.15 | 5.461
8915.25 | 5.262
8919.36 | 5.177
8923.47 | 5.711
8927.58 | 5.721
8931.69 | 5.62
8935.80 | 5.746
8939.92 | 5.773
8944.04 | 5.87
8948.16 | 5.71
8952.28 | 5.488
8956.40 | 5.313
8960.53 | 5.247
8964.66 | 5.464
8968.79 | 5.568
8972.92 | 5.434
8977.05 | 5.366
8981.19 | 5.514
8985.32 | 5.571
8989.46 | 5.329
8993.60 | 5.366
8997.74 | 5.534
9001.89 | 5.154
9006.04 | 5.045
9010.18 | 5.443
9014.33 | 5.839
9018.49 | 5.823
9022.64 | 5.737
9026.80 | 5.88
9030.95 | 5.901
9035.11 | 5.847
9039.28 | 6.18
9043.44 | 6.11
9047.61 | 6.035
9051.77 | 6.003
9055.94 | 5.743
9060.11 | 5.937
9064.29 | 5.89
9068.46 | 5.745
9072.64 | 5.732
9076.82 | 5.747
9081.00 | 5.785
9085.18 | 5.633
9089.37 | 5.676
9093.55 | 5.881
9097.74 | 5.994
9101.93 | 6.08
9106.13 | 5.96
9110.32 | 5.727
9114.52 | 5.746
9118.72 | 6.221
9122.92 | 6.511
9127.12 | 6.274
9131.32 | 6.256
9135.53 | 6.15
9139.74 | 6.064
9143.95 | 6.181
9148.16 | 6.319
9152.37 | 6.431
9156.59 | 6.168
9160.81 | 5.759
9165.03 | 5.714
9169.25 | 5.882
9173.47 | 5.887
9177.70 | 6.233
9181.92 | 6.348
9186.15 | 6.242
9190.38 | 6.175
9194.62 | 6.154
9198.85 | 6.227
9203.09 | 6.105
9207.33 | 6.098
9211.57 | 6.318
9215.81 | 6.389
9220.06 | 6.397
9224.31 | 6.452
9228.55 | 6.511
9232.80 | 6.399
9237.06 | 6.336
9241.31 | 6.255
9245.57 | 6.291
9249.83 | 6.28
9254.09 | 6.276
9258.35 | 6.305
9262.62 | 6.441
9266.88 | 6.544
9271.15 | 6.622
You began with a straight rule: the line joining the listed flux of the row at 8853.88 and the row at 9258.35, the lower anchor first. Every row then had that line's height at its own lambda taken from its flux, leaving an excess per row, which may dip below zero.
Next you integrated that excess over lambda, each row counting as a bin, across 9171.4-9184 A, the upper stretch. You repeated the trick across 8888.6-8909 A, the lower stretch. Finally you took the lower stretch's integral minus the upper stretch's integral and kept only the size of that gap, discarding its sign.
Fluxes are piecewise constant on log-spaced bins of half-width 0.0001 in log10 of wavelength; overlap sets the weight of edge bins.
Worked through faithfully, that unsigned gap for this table 3.9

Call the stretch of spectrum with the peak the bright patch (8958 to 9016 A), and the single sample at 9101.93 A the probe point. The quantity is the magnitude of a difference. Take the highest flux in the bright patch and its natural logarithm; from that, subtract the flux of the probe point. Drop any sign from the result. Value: 4.32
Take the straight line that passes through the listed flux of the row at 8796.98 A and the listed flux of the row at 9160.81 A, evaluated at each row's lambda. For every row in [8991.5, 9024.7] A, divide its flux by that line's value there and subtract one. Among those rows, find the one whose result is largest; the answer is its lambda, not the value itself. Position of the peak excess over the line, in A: 9014.33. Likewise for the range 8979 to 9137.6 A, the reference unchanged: 9122.92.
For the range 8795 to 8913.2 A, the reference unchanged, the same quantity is 8825.38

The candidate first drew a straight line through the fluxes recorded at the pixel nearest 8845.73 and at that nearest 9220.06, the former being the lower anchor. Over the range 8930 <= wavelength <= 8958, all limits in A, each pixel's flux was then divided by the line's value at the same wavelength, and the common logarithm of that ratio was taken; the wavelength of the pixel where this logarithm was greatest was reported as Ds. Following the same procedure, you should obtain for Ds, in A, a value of 8944.04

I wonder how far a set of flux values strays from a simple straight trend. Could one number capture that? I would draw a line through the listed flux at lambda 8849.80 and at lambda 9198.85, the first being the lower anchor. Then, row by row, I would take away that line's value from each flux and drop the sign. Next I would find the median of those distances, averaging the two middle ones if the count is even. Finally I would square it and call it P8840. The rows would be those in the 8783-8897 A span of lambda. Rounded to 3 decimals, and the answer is 0.050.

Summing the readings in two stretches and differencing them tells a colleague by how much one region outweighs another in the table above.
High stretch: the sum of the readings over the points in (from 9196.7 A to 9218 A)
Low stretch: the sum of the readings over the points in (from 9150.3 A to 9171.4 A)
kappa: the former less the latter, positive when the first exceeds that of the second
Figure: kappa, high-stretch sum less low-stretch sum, 1.2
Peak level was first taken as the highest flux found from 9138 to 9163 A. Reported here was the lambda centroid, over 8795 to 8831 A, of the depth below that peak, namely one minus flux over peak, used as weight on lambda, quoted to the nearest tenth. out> 8811.7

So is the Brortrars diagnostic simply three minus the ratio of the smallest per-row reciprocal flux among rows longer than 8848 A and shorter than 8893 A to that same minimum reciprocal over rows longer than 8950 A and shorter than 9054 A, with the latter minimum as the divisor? 1.94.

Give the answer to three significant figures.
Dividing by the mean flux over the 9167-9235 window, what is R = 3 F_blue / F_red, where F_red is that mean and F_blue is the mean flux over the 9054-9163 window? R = 2.88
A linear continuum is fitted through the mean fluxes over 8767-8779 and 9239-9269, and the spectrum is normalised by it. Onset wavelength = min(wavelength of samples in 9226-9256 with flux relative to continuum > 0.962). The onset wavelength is 9228.55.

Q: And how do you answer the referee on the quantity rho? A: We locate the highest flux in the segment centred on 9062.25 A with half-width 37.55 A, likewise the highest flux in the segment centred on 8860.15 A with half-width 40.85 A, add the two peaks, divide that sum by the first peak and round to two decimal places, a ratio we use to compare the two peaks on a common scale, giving 1.99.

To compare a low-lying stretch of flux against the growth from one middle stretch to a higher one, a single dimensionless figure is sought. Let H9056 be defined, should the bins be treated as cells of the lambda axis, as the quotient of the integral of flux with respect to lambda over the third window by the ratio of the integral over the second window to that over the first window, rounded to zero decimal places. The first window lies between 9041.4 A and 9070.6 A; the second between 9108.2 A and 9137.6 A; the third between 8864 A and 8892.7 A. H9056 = 155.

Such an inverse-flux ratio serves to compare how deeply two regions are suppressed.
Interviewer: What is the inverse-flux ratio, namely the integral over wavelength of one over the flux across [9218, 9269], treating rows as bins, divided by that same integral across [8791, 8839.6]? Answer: 0.97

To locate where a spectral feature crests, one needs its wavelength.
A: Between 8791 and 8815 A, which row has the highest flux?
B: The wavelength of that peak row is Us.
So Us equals 8813.20 A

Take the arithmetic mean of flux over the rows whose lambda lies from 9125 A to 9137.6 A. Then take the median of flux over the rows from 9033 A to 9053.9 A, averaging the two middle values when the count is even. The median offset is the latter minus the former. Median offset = -0.2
